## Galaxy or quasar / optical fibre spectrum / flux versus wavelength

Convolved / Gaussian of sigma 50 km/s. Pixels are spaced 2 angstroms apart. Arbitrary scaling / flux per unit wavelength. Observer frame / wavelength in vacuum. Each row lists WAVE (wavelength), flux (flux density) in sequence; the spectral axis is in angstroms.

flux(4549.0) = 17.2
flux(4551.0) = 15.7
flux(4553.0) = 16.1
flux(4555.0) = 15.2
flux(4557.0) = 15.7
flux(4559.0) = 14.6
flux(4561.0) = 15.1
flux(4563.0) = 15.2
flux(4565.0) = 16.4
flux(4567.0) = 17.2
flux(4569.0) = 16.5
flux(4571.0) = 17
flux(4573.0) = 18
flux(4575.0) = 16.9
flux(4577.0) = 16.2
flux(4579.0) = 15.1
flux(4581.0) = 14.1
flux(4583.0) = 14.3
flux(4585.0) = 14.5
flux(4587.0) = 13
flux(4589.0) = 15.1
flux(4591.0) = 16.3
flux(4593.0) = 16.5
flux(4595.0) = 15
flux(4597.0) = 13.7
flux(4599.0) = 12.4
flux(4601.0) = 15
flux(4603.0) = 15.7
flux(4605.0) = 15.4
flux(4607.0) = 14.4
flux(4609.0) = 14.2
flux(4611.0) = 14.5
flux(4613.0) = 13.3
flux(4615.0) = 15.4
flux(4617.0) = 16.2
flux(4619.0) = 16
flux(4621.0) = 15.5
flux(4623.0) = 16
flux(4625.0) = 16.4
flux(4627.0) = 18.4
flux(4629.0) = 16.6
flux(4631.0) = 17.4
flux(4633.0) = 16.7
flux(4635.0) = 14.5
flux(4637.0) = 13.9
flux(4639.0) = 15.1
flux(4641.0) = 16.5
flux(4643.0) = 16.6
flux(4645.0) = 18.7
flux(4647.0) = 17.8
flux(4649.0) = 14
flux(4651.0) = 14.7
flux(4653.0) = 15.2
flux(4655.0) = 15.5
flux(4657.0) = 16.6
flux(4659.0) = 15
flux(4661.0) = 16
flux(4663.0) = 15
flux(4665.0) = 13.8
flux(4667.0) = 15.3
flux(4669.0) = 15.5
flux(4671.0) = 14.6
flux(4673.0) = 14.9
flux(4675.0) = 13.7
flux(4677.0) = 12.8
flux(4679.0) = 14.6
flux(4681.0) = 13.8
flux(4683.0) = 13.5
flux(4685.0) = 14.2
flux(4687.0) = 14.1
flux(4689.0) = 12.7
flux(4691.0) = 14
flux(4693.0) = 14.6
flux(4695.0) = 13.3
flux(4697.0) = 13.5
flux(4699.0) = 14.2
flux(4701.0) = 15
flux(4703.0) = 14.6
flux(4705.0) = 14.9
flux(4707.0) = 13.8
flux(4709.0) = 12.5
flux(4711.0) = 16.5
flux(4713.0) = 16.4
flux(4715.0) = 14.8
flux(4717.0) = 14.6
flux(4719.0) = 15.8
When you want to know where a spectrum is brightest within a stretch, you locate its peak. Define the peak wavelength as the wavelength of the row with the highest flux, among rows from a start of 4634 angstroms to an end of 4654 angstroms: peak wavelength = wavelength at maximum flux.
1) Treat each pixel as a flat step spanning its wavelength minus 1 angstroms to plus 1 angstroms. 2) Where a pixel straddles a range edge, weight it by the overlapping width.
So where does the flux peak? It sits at 4645.0 angstroms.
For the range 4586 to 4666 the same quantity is 4645.0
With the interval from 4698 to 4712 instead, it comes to 4711.0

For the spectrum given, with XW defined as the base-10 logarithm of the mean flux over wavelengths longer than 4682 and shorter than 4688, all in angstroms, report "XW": 1.14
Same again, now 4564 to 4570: 1.22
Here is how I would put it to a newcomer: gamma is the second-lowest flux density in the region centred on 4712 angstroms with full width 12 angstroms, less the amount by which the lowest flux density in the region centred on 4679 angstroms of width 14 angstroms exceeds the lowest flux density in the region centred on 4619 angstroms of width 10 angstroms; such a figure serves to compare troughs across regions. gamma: 16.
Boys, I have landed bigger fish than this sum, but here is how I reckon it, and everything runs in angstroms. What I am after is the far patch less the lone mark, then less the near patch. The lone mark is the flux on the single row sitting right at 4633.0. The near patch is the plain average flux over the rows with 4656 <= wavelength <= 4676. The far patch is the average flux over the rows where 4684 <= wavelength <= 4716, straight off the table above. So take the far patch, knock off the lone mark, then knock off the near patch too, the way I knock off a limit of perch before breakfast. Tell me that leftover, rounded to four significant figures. -17.42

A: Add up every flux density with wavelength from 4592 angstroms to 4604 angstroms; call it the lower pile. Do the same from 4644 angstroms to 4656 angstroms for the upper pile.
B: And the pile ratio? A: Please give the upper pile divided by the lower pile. 1.09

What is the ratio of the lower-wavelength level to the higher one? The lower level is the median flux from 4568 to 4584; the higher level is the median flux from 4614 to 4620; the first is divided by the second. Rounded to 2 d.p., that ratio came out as 1.02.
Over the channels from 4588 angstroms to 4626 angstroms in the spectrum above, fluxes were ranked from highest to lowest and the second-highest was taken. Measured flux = 16.4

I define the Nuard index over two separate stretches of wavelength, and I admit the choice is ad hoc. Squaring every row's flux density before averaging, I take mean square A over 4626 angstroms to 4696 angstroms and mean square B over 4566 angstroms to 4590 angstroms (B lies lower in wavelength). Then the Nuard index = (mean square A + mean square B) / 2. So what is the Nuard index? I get 239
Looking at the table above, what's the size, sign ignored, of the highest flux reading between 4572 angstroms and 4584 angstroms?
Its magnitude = 18.0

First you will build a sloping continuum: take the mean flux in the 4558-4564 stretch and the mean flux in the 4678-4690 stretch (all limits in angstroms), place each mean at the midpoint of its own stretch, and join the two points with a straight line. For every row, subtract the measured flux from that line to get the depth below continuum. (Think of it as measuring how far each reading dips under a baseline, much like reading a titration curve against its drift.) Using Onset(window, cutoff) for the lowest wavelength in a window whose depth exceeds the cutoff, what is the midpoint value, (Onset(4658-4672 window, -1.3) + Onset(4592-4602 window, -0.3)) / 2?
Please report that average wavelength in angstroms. 4628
